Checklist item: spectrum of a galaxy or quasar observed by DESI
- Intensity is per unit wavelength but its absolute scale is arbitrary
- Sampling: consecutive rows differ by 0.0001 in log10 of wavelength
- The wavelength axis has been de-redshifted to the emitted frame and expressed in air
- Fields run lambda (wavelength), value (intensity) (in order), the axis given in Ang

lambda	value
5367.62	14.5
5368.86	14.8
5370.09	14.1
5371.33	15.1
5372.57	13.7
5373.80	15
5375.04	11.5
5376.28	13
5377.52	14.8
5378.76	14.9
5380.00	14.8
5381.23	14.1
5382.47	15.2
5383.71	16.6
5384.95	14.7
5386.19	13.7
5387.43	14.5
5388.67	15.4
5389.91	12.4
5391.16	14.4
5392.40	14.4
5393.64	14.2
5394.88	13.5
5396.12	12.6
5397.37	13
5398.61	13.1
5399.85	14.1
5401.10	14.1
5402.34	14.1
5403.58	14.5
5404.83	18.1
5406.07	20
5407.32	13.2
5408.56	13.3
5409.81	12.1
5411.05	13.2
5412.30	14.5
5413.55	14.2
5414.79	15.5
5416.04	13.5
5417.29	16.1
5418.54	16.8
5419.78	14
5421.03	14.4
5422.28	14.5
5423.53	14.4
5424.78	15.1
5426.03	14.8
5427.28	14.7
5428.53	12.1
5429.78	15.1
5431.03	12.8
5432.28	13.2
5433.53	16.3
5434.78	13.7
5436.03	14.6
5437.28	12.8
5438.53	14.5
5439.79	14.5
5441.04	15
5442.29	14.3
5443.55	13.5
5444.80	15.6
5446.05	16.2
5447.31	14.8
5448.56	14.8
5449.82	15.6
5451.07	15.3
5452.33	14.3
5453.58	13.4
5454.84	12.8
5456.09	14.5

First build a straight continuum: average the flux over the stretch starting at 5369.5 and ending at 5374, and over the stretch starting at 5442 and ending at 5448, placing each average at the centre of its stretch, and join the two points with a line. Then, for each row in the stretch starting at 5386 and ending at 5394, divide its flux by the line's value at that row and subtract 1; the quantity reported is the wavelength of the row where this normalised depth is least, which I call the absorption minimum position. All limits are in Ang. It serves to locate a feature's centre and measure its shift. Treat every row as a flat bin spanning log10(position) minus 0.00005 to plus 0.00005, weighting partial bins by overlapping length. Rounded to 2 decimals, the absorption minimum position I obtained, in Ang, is 5389.91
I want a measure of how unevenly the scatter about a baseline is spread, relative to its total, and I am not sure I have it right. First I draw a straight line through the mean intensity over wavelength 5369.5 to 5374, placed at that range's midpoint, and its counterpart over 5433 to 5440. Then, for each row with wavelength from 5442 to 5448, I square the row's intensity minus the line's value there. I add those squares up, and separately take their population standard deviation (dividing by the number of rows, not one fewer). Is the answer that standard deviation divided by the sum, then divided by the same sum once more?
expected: 0.04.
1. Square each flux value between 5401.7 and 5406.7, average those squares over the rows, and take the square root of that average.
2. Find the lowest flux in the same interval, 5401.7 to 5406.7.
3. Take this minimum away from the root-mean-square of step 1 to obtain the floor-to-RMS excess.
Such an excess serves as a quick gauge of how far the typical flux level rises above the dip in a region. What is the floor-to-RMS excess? 2.8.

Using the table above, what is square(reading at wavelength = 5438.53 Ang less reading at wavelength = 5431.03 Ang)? 2.9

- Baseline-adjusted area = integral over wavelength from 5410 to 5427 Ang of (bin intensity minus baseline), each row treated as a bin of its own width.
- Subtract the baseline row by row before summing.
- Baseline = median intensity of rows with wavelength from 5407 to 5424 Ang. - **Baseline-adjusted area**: 6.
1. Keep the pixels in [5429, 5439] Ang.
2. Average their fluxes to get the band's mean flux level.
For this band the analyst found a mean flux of 14.1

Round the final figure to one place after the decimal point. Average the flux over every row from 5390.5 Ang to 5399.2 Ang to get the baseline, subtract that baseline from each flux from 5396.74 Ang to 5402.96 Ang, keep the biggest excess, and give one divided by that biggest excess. 2.0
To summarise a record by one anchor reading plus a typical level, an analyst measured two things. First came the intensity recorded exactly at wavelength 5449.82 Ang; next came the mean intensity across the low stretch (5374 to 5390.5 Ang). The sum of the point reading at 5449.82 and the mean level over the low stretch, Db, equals 29.9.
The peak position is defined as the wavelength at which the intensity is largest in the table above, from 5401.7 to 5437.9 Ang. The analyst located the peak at 5406.07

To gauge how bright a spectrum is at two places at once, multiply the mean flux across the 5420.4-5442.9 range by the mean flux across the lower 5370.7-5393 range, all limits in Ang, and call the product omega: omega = 205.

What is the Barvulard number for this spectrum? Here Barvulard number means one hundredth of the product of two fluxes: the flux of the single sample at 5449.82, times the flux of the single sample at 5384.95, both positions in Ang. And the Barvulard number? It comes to 2.29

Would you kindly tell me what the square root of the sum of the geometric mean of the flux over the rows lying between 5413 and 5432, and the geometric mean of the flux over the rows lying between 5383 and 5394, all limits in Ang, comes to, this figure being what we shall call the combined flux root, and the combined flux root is 5.38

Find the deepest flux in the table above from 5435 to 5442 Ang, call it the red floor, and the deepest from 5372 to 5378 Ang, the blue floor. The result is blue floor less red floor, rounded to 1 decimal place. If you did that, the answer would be -1.3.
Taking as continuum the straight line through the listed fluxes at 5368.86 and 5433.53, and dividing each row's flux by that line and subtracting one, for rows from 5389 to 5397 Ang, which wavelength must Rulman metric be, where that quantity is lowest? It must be 5389.91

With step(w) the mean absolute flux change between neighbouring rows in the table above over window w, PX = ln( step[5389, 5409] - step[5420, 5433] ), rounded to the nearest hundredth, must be -1.97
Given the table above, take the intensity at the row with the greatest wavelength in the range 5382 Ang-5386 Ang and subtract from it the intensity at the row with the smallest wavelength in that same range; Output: -0.5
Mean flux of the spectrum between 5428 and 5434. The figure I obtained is 13.9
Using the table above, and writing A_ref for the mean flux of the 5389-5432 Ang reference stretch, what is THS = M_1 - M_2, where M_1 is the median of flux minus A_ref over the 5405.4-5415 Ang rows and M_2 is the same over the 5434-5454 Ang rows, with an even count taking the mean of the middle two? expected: -0.8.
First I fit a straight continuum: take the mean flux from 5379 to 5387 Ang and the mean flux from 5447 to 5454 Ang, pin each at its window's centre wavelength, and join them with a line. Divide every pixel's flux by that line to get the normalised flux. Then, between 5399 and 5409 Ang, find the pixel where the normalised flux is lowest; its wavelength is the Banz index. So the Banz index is 5407.32 Ang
